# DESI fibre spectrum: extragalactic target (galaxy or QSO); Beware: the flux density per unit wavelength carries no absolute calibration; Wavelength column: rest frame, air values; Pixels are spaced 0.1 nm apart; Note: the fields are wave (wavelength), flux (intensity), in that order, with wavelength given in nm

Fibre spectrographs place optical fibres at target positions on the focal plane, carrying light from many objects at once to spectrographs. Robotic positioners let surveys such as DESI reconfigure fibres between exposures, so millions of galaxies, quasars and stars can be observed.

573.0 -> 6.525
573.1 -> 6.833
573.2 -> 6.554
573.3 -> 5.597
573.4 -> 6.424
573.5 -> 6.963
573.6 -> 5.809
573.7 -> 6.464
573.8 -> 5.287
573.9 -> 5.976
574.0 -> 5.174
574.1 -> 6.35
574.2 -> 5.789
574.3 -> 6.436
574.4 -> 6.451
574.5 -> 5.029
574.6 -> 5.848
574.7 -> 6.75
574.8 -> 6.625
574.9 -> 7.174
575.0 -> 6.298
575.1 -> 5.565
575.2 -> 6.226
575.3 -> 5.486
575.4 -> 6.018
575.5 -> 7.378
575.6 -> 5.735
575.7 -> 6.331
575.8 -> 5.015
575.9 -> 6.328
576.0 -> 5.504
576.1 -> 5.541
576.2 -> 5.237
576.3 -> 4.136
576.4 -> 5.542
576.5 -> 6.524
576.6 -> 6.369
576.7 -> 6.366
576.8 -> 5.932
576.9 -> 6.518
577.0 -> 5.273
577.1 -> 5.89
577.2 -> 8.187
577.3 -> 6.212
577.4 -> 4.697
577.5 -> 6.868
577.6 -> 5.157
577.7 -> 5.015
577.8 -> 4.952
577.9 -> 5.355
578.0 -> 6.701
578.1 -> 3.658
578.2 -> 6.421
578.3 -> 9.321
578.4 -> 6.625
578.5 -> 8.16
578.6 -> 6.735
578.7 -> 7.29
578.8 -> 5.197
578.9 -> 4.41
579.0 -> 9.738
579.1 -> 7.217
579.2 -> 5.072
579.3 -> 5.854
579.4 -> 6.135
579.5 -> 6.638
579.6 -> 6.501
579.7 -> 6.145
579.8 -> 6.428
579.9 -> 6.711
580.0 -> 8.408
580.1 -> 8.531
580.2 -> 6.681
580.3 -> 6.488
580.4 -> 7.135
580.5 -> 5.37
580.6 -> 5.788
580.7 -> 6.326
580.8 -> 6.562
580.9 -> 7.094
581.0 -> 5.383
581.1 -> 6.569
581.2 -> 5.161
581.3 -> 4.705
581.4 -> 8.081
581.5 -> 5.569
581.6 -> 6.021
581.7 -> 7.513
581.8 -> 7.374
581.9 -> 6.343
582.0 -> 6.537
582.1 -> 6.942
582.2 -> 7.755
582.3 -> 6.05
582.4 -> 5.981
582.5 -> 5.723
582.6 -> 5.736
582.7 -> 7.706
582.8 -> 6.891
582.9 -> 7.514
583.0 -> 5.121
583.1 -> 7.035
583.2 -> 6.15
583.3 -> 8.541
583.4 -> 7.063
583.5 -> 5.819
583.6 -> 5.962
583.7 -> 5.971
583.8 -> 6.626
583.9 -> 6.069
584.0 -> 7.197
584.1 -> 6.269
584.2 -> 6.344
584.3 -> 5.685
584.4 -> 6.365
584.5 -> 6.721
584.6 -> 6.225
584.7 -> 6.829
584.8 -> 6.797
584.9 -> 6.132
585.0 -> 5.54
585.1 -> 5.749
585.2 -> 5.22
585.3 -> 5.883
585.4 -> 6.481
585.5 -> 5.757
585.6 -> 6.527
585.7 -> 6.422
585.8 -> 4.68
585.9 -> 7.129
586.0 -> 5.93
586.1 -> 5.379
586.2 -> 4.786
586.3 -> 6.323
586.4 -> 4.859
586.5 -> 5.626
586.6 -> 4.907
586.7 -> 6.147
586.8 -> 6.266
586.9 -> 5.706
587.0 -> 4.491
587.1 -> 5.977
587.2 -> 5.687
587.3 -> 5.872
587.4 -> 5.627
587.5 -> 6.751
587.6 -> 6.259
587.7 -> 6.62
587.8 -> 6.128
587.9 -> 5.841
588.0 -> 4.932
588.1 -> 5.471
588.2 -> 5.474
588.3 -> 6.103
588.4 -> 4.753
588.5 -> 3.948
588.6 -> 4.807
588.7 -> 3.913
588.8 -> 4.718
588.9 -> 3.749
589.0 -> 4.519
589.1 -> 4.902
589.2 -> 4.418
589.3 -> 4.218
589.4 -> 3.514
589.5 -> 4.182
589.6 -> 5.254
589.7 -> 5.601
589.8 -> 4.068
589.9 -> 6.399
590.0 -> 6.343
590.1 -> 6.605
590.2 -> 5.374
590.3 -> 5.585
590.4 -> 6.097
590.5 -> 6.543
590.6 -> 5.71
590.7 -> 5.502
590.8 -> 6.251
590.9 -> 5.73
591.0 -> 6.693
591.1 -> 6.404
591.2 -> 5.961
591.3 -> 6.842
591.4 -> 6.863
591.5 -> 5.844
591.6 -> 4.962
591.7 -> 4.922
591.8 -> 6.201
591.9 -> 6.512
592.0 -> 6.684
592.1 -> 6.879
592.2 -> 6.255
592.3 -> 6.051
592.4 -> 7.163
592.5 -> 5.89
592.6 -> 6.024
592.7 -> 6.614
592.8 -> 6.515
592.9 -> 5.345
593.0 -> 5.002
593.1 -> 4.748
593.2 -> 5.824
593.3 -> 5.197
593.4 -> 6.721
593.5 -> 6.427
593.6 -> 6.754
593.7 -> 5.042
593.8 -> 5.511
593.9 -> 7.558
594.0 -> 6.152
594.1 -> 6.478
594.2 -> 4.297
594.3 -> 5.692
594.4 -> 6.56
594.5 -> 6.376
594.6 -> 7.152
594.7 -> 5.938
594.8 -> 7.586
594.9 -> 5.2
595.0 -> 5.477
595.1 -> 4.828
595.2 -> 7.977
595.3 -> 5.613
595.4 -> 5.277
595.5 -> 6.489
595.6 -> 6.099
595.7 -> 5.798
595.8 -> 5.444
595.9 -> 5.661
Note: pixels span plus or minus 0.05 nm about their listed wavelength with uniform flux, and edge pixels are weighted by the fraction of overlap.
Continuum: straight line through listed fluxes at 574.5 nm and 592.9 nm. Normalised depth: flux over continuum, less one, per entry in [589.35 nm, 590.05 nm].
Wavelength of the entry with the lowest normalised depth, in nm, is 589.4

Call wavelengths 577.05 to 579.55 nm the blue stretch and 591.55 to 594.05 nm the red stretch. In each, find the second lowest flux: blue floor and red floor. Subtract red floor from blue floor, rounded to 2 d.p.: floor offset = -0.51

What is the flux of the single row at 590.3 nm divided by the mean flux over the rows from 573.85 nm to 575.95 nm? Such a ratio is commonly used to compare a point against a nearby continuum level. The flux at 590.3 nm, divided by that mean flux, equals 0.92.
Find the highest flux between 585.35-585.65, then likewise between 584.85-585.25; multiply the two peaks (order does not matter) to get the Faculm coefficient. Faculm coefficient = 40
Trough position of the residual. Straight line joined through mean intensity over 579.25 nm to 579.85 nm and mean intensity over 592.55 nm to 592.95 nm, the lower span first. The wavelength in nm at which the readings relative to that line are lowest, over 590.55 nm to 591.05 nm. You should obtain 590.7 nm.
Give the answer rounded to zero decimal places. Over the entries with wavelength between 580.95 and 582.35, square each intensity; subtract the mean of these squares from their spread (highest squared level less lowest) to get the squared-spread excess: 1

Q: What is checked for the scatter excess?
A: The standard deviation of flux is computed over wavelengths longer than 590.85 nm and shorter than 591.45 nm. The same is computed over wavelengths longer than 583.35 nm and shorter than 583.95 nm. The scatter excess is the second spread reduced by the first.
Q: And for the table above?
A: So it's 0.01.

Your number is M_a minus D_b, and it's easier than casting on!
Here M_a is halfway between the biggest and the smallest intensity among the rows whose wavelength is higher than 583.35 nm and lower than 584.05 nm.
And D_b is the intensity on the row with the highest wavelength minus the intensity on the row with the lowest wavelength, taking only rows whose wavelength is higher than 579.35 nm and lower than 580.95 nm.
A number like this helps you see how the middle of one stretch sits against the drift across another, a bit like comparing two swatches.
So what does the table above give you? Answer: 5.5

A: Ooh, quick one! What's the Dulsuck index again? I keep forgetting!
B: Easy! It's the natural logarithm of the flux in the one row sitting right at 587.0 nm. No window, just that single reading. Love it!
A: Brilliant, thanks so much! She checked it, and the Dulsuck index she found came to 1.50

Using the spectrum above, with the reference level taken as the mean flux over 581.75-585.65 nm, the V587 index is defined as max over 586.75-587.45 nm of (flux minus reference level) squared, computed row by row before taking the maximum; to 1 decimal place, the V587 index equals 3.7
